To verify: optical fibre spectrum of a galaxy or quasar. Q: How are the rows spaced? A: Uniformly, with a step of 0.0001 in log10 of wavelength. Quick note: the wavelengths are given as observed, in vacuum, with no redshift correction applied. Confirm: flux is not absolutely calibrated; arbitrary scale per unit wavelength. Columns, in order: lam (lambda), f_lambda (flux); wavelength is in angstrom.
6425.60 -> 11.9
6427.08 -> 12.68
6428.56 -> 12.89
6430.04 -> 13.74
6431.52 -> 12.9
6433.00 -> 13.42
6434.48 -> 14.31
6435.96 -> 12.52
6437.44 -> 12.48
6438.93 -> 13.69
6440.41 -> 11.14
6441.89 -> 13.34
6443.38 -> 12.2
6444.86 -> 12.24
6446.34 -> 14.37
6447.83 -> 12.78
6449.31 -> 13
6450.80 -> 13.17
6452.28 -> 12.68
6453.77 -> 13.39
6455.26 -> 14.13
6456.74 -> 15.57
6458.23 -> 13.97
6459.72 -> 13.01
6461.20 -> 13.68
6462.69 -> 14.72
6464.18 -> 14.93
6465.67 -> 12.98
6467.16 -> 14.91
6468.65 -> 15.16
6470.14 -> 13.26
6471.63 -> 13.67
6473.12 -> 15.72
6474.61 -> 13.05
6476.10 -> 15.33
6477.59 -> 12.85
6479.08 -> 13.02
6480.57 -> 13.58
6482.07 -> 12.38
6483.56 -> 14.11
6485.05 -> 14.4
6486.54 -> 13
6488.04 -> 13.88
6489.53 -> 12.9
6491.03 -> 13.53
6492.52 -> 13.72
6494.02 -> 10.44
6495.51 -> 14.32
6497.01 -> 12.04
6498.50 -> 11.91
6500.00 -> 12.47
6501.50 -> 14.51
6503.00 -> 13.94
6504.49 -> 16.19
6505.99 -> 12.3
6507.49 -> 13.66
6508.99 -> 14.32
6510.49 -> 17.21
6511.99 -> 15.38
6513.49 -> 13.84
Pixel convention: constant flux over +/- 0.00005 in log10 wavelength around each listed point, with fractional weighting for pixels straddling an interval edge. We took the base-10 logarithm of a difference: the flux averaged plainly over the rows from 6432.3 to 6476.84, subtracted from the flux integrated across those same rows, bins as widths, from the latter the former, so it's 2.77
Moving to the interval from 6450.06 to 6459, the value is 2.04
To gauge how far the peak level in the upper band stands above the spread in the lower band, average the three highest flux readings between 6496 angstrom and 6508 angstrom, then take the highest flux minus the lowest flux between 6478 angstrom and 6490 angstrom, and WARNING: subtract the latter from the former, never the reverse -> 12.9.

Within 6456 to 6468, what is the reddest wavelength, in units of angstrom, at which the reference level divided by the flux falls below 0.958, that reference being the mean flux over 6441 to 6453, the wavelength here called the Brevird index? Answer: 6467.16 angstrom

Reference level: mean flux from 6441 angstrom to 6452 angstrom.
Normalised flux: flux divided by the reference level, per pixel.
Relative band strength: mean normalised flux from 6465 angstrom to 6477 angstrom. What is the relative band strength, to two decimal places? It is 1.10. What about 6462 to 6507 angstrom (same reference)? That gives 1.05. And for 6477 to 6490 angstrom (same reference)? 1.03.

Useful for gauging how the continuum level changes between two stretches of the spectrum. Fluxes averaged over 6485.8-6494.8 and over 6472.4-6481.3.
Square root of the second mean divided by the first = 1.04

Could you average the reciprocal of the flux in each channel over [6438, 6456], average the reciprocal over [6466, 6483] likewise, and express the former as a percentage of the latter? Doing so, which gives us 107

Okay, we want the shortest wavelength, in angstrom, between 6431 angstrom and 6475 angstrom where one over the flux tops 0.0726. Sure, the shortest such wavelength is 6431.52 angstrom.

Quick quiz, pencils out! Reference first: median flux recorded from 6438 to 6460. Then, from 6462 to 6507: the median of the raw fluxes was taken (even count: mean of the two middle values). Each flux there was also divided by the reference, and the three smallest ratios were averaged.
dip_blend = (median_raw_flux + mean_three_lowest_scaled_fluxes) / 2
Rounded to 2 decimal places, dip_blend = 7.25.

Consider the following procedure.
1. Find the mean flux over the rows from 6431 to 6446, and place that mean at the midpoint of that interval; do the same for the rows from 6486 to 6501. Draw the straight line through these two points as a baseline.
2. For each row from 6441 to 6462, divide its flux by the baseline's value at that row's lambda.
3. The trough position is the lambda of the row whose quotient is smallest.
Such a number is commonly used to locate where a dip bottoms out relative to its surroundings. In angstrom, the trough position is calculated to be 6443.38 angstrom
